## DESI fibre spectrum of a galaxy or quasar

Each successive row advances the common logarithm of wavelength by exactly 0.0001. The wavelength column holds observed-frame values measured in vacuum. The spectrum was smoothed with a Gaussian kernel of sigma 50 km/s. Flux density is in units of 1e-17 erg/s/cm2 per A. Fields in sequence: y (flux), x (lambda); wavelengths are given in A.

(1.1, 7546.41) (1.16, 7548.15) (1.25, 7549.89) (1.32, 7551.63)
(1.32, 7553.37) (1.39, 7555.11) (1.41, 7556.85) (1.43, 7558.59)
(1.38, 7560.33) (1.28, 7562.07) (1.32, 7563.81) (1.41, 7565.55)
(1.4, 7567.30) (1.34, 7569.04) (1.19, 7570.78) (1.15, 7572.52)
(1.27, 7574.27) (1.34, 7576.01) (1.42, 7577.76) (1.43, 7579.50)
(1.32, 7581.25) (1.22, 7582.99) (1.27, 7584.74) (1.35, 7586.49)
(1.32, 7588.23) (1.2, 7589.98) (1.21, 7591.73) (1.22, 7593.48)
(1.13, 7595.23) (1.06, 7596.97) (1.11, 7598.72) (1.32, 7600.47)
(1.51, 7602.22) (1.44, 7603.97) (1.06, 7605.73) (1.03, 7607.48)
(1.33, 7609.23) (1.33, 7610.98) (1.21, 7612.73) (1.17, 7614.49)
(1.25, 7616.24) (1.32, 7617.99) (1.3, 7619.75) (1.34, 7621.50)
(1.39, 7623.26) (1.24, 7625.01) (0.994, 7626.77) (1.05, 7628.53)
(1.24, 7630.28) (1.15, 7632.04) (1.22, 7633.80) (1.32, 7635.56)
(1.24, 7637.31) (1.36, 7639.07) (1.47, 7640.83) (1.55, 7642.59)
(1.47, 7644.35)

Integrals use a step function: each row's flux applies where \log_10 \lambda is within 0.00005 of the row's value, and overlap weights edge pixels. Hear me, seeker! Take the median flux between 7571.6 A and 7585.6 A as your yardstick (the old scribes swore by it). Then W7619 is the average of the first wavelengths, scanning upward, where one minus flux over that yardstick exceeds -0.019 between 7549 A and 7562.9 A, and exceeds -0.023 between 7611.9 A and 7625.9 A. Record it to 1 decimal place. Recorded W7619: 7581.3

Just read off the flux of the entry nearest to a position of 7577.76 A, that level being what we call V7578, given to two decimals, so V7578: 1.42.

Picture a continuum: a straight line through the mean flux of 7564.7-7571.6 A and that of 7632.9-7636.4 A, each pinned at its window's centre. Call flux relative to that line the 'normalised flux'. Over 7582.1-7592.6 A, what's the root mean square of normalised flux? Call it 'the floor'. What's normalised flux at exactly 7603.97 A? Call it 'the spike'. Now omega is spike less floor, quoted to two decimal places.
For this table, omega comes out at 0.15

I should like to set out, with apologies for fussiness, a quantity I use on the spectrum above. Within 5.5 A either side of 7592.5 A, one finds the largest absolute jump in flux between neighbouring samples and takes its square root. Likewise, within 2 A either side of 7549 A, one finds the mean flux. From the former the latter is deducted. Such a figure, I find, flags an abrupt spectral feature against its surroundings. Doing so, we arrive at -0.86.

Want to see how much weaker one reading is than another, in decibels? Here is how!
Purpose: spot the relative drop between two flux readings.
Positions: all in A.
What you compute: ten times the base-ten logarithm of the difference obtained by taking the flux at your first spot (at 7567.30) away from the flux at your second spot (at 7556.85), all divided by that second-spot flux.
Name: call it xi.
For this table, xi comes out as -21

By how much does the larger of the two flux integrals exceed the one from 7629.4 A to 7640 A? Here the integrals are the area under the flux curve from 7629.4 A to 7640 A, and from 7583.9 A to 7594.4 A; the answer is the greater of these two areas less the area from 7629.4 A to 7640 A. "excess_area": 0.00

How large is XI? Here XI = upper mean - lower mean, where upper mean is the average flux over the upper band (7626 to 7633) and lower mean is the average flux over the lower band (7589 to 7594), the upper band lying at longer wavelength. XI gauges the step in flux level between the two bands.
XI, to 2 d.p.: -0.10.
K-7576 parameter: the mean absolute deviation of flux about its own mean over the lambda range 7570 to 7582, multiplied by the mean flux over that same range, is 0.11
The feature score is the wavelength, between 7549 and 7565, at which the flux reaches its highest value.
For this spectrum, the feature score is 7558.59 A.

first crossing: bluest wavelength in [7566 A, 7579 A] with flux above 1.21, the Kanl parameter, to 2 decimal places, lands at 7567.30 A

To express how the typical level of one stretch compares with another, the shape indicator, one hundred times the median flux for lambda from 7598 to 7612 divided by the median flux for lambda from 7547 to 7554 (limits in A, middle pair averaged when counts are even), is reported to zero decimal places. 103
